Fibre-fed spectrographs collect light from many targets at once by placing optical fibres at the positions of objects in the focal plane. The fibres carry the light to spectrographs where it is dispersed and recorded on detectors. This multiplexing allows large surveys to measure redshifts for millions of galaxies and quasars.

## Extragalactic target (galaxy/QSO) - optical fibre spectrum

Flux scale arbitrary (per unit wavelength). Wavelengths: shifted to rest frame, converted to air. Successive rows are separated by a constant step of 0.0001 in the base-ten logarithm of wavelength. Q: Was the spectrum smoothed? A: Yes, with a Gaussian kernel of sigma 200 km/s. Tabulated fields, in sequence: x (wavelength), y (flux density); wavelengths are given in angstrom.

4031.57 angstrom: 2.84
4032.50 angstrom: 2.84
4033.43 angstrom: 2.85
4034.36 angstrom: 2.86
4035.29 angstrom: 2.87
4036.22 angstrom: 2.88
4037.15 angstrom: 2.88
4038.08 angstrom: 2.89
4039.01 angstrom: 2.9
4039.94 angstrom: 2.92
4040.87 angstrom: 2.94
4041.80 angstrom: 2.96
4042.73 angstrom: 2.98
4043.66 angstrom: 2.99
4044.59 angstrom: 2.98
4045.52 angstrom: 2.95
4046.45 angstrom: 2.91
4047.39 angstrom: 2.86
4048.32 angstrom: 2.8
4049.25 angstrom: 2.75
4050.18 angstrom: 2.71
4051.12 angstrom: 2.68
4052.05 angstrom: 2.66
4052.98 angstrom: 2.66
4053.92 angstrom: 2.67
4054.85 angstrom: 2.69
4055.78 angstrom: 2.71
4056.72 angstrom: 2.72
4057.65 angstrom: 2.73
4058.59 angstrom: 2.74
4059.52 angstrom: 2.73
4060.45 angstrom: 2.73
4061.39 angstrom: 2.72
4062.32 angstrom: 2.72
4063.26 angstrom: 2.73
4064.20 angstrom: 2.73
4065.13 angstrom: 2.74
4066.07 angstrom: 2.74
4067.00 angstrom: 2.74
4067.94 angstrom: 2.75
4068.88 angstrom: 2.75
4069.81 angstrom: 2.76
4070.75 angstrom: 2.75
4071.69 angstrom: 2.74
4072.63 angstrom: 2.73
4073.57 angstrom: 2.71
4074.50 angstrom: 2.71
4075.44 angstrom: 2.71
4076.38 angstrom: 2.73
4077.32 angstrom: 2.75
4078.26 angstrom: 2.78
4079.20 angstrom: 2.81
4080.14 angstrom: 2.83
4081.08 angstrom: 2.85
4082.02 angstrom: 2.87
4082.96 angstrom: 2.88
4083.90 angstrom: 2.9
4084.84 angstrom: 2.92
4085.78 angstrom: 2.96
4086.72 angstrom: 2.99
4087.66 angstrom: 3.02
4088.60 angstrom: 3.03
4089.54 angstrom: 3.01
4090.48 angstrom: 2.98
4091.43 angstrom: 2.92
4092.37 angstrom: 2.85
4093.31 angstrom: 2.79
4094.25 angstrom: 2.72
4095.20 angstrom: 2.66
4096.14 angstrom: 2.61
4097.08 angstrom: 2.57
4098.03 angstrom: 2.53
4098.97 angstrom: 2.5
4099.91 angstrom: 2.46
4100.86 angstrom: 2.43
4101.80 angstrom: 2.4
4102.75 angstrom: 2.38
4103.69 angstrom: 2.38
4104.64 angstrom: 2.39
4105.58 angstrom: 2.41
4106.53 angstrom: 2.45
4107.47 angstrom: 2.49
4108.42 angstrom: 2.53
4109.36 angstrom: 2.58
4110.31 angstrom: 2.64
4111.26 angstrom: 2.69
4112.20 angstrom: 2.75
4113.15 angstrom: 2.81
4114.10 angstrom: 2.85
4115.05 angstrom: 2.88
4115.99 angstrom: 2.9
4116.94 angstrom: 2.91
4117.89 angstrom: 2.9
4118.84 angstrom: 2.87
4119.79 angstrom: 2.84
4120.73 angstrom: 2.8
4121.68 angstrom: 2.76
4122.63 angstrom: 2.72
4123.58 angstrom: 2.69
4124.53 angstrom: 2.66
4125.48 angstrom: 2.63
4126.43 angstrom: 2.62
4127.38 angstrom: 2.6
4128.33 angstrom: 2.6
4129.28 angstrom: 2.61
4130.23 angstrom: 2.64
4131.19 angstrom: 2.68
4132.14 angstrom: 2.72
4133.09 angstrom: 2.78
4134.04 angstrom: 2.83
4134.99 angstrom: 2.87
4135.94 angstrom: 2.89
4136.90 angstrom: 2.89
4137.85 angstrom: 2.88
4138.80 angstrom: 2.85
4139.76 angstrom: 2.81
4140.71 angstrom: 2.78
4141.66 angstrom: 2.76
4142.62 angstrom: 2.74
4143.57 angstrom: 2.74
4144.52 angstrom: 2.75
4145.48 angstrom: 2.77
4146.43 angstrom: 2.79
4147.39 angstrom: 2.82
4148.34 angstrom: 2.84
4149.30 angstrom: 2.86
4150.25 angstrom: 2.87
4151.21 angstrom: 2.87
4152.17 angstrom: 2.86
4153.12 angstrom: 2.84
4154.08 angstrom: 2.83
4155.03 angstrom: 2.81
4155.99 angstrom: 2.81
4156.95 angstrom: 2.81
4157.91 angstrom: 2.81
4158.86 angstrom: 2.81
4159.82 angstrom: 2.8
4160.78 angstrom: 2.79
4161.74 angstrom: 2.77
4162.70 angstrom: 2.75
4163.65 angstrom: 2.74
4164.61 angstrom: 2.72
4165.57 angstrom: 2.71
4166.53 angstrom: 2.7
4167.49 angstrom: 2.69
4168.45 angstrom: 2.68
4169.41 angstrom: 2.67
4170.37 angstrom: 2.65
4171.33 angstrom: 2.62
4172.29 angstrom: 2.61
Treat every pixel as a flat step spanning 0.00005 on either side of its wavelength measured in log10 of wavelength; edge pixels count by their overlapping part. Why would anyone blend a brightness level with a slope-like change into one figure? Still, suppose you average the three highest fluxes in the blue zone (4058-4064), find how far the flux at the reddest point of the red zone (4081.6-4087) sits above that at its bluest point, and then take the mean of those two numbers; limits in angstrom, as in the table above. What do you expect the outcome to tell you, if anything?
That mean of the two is 1.43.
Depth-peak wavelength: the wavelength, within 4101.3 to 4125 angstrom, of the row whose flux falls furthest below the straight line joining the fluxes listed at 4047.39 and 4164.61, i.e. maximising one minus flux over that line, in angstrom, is 4102.75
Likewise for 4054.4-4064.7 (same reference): 4054.85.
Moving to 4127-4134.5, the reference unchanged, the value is 4127.38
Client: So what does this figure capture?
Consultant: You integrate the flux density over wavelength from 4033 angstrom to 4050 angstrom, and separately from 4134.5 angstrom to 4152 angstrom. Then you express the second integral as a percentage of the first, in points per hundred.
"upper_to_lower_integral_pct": 100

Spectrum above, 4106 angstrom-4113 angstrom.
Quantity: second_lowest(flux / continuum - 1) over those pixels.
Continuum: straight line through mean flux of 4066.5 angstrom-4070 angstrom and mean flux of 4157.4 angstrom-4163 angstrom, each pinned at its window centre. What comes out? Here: -0.10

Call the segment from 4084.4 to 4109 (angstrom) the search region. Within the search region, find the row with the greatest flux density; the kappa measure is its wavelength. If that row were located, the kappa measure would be 4088.60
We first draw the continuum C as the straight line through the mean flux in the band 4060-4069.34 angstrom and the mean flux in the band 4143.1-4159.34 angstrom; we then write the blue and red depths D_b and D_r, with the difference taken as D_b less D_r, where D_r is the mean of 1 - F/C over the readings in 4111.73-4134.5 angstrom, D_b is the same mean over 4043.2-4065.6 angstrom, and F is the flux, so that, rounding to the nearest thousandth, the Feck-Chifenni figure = -0.028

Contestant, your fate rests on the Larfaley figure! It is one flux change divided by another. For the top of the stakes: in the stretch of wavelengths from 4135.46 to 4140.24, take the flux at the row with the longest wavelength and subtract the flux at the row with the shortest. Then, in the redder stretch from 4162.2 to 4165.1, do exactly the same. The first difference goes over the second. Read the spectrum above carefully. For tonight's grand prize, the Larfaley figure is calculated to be 2.7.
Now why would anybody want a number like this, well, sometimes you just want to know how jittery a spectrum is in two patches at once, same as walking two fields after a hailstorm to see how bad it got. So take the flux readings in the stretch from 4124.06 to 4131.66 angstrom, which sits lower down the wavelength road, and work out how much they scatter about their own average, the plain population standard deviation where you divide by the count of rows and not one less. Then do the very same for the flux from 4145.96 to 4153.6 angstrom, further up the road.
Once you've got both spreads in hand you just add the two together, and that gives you 0.053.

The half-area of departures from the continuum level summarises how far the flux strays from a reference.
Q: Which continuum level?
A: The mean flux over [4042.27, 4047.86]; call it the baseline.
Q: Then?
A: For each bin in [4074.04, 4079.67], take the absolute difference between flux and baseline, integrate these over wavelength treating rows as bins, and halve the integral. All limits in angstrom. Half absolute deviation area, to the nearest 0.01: 0.55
